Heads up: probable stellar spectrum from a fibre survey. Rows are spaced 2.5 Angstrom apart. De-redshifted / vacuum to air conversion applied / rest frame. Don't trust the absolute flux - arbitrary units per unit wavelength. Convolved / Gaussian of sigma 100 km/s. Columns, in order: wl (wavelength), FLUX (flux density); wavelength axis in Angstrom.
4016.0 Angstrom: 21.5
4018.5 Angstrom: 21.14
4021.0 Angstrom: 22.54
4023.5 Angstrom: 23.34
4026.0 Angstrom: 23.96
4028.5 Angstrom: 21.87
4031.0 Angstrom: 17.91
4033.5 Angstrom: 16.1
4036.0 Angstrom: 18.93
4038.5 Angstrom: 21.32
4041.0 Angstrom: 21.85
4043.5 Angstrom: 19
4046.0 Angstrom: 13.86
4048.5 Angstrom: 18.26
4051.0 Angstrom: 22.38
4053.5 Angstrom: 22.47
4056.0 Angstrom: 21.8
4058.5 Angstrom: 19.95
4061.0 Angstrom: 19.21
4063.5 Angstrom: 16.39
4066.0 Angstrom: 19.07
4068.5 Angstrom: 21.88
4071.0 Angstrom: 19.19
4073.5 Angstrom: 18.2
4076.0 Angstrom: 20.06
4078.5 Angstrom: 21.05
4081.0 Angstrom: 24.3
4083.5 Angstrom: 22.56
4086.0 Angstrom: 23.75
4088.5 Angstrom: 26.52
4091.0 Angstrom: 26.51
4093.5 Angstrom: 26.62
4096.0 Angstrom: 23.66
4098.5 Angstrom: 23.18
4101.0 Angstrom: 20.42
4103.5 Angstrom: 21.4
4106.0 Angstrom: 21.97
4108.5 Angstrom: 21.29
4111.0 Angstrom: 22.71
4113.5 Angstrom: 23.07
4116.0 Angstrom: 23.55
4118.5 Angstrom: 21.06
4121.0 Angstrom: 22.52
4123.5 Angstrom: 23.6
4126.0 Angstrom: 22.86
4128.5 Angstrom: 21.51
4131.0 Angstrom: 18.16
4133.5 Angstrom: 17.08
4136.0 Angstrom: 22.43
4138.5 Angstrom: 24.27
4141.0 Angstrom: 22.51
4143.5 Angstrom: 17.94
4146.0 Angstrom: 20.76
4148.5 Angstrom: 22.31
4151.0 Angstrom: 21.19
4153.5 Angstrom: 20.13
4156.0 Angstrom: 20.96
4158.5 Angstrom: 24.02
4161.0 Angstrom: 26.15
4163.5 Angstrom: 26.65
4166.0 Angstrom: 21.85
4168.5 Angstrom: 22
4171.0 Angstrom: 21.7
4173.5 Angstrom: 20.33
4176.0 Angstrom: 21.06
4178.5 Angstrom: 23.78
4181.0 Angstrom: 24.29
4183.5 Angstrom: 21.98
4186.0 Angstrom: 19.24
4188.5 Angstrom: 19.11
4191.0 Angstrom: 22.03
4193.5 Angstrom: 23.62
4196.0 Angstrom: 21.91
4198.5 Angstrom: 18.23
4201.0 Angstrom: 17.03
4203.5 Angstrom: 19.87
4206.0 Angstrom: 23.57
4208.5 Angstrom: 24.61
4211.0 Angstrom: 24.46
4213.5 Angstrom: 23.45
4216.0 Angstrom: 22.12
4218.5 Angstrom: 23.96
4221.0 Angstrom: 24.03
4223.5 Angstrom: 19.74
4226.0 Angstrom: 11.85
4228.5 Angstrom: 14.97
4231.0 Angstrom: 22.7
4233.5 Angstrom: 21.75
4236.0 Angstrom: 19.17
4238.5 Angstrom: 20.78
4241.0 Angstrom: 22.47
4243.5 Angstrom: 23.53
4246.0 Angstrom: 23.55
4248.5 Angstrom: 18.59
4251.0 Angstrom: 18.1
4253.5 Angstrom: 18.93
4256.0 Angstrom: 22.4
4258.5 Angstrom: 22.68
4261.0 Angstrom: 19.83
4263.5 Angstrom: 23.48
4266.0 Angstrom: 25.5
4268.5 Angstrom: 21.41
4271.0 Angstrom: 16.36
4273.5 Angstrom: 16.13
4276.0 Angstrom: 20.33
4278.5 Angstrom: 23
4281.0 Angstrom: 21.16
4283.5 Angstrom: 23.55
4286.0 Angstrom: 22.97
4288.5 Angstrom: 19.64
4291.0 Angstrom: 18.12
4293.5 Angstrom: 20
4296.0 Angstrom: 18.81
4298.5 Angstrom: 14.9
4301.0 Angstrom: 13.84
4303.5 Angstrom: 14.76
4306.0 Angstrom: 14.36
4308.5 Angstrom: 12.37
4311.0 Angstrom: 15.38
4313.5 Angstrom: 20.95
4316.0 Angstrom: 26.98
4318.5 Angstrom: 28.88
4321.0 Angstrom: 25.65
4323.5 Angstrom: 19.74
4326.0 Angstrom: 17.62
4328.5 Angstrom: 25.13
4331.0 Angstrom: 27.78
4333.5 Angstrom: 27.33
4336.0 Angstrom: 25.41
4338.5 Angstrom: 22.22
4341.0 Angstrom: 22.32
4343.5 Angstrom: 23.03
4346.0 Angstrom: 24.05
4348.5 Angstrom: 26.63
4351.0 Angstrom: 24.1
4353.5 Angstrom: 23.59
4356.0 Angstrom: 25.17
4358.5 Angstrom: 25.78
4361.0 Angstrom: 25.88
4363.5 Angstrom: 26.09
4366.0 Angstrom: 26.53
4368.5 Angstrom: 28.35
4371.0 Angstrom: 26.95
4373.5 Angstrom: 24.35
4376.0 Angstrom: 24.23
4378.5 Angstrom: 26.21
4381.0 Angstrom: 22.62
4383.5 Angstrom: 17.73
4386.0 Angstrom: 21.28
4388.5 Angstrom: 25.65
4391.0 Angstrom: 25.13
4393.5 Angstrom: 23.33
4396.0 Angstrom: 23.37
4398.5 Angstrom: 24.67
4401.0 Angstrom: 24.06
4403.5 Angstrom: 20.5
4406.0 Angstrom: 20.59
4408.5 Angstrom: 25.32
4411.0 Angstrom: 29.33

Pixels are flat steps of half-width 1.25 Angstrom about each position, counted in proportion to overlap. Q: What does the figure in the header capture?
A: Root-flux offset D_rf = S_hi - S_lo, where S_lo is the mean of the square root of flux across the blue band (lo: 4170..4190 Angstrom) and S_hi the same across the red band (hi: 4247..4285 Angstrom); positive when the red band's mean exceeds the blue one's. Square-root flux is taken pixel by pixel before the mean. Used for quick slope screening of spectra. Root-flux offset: -0.08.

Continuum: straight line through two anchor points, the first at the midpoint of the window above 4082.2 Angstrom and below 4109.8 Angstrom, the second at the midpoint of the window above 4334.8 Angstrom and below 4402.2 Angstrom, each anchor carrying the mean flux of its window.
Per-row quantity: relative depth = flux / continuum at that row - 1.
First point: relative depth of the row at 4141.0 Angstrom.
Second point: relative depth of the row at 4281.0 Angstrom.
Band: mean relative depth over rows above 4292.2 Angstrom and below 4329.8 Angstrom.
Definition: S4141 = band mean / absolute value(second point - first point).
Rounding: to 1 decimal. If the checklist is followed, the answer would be -2.7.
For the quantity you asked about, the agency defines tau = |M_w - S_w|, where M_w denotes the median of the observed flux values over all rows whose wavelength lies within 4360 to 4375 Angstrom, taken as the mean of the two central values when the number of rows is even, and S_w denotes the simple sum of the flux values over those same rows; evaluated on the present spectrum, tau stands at 132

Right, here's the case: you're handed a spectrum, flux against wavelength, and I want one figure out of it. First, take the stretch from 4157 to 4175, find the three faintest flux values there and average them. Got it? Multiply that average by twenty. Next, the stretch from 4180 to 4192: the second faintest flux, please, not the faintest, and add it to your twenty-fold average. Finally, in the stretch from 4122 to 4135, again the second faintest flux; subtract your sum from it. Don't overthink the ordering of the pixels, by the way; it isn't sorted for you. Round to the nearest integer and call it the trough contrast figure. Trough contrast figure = -427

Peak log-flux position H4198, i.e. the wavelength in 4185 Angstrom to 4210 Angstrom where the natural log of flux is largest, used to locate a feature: 4208.5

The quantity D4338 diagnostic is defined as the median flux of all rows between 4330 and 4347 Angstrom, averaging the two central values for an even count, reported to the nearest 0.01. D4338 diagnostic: 24.05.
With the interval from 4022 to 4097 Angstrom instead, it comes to 21.56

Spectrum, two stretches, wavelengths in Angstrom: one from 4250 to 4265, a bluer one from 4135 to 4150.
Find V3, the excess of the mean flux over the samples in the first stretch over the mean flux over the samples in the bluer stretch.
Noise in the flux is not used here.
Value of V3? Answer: -1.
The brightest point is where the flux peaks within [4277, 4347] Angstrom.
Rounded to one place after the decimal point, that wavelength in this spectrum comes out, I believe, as 4318.5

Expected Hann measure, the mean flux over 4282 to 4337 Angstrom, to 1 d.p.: 20.6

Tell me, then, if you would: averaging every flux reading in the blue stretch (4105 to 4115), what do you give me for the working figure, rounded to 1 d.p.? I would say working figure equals 22.3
